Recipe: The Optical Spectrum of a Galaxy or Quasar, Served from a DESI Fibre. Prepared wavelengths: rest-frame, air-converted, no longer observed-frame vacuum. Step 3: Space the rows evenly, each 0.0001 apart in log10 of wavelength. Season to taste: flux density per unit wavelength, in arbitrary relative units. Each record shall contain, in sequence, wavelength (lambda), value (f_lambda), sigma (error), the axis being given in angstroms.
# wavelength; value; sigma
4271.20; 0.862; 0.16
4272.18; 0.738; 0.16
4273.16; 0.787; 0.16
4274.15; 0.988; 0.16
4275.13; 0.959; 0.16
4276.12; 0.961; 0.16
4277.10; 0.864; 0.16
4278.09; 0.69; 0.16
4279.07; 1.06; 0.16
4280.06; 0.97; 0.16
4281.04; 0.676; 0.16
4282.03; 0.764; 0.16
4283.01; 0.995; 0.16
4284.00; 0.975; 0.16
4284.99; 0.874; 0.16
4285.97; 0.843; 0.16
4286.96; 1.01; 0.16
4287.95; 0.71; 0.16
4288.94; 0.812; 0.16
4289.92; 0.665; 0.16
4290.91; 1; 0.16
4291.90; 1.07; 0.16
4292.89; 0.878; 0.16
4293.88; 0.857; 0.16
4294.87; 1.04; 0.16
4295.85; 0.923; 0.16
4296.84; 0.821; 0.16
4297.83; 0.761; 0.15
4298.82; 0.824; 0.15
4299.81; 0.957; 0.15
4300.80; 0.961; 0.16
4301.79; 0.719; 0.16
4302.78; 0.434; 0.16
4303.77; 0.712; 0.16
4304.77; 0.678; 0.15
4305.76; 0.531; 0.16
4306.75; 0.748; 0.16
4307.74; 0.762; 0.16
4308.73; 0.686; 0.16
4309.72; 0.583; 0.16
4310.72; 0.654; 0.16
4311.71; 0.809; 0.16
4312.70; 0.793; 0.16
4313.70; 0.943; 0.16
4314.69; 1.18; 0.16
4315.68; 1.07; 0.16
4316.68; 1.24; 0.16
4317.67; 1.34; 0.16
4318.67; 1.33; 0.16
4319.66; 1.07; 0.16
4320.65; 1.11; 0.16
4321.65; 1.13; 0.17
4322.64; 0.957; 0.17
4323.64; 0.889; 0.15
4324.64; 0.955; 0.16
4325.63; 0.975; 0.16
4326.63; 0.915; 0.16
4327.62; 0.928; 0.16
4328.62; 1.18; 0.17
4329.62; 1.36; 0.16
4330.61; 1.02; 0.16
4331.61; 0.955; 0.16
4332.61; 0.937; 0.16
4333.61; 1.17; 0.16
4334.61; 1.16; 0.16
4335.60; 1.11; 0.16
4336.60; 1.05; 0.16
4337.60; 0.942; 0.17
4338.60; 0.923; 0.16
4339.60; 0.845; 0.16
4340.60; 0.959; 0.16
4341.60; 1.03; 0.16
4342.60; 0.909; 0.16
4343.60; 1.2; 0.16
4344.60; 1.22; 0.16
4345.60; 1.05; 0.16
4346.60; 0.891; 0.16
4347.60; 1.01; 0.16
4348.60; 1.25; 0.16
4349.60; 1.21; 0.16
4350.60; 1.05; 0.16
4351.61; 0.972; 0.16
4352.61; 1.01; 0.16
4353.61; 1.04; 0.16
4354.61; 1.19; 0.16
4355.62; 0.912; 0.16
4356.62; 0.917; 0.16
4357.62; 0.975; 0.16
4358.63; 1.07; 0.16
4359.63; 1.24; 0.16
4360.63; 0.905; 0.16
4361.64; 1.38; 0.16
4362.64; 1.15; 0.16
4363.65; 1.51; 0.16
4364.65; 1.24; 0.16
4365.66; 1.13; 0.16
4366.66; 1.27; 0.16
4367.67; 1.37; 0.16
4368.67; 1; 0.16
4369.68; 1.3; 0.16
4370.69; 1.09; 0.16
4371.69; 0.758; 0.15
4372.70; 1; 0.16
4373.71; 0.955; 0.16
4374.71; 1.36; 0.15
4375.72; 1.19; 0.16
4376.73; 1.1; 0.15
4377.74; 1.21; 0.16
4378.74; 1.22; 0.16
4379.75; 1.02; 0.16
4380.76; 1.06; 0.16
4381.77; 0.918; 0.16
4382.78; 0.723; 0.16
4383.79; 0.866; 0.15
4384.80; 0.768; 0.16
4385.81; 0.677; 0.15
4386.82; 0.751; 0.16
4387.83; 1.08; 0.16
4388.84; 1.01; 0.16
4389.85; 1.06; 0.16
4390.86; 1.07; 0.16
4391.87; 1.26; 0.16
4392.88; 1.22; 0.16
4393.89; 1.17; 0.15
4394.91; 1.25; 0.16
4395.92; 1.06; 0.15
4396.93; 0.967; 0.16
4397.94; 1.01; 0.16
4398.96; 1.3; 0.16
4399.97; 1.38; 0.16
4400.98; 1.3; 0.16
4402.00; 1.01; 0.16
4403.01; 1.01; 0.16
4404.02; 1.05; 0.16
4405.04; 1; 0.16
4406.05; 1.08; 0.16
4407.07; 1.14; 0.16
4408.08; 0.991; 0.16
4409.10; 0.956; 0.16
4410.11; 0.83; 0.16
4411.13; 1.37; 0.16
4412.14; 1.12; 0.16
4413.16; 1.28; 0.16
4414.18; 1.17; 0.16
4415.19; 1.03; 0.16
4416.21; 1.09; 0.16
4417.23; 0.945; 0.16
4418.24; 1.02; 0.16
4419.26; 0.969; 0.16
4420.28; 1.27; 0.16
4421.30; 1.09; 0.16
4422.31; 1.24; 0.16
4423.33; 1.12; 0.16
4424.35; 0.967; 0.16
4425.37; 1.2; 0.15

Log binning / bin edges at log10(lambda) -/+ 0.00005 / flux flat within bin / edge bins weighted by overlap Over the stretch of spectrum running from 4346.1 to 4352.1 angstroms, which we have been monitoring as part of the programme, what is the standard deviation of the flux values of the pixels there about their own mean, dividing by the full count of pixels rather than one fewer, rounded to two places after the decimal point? 0.13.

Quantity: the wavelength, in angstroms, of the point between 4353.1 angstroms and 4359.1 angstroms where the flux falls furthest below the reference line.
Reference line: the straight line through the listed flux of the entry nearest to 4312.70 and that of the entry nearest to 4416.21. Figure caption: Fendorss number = 4355.62 angstroms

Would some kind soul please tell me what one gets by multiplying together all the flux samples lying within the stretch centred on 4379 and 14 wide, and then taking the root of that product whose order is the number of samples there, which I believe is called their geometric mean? 0.99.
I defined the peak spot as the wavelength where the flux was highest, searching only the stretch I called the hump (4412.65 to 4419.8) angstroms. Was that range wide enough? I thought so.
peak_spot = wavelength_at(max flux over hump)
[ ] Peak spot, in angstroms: 4413.16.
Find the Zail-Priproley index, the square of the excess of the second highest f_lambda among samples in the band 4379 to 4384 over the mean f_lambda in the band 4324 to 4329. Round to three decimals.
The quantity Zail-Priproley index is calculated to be 0.001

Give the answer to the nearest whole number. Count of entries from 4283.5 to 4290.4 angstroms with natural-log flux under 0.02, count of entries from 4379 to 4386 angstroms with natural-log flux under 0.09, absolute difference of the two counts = 0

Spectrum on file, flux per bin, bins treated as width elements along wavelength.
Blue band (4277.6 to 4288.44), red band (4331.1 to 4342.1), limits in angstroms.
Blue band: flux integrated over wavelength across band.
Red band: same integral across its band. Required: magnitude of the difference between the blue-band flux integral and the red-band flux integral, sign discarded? 1.6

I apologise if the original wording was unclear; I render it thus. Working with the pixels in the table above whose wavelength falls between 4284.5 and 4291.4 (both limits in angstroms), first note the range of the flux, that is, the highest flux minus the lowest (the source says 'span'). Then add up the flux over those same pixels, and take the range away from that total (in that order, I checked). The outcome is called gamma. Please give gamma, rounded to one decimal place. 5.6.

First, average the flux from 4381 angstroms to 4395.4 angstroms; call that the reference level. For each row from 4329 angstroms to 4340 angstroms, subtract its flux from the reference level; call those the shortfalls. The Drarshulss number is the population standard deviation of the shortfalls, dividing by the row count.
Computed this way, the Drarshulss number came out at 0.14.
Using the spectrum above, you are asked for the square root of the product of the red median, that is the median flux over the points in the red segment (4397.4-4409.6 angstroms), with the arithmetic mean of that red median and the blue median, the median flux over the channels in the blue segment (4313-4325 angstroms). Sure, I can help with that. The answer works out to 1.04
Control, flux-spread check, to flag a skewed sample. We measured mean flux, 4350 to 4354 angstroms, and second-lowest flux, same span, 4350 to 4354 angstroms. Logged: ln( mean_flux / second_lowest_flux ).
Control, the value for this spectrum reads 0.01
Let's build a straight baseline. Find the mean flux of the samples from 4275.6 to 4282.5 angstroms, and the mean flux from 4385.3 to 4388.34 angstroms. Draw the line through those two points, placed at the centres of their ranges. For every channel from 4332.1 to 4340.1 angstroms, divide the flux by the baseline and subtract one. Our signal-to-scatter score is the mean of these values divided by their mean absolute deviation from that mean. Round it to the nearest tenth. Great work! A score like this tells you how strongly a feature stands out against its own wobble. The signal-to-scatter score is 1.6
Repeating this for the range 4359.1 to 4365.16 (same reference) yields 2.8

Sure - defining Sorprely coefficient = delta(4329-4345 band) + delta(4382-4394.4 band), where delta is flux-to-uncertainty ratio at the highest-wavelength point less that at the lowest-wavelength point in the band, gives 2.4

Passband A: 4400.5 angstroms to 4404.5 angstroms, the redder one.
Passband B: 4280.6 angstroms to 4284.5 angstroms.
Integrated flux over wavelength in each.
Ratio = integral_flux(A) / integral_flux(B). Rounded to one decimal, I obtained 1.3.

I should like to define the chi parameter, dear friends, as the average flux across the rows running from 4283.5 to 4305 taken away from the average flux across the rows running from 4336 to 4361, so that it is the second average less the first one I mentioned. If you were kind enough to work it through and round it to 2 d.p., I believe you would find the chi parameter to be 0.19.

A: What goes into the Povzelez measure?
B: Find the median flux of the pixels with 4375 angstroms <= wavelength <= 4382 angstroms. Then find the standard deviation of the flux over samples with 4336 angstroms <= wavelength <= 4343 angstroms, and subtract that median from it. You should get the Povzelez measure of -1.03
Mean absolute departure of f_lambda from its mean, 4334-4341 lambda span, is 0.093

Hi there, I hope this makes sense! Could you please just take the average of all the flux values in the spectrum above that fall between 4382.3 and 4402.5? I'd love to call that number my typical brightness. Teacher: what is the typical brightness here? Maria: 1.05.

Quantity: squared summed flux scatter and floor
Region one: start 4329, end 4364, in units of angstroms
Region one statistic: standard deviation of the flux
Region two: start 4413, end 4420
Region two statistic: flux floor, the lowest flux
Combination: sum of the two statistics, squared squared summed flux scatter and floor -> 1.21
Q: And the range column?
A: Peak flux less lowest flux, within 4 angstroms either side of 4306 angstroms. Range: 0.33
